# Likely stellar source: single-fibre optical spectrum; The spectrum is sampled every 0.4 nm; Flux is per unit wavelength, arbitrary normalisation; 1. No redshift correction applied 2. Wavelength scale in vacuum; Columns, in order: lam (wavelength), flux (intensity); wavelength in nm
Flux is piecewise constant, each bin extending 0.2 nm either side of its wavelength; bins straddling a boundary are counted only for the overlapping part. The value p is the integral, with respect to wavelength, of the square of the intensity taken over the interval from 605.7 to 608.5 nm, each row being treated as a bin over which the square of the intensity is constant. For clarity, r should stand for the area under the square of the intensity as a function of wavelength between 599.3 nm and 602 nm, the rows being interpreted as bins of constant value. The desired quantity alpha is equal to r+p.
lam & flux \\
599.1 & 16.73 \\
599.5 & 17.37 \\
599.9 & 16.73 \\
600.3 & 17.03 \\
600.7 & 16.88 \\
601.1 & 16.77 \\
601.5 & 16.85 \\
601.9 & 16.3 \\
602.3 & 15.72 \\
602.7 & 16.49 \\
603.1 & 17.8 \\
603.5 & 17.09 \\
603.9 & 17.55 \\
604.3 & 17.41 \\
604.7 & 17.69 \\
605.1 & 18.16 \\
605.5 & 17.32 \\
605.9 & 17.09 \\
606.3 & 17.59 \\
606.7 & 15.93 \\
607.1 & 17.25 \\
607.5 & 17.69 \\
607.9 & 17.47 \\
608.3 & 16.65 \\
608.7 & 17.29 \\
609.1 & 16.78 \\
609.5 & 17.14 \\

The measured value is 1588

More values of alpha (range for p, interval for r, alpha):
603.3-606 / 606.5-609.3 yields 1637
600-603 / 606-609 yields 1709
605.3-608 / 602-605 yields 1678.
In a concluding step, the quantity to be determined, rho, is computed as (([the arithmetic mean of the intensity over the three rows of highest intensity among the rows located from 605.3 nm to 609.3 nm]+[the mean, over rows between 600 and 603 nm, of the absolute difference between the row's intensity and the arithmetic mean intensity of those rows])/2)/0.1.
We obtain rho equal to 90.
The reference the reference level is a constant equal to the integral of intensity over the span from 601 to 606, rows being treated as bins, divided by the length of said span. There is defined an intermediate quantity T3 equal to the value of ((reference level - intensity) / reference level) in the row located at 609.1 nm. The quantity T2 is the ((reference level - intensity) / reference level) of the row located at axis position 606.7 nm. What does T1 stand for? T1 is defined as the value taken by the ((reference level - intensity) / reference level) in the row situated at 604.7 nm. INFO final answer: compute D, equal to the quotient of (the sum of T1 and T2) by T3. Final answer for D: 2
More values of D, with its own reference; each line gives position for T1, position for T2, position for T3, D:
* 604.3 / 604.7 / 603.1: 1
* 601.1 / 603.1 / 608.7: 2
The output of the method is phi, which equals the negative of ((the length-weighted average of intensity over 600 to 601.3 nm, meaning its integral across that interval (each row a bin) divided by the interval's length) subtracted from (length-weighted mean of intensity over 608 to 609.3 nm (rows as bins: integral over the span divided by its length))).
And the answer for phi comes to -0.1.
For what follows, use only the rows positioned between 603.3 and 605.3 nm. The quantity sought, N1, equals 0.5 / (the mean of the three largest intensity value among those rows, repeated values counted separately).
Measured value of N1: 0.0281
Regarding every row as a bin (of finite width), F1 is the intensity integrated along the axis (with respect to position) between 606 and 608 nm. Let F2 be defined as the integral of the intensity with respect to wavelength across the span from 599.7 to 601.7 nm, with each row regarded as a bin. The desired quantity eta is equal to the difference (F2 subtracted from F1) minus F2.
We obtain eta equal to -33.1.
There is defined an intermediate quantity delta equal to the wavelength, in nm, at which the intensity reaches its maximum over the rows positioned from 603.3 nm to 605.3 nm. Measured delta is 605.1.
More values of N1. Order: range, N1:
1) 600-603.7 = 0.0289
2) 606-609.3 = 0.0284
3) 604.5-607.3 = 0.0281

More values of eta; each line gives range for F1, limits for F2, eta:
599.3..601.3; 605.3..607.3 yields -34.2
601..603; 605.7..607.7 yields -35.5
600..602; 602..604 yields -33.9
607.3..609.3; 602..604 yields -33.1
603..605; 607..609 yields -33.9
